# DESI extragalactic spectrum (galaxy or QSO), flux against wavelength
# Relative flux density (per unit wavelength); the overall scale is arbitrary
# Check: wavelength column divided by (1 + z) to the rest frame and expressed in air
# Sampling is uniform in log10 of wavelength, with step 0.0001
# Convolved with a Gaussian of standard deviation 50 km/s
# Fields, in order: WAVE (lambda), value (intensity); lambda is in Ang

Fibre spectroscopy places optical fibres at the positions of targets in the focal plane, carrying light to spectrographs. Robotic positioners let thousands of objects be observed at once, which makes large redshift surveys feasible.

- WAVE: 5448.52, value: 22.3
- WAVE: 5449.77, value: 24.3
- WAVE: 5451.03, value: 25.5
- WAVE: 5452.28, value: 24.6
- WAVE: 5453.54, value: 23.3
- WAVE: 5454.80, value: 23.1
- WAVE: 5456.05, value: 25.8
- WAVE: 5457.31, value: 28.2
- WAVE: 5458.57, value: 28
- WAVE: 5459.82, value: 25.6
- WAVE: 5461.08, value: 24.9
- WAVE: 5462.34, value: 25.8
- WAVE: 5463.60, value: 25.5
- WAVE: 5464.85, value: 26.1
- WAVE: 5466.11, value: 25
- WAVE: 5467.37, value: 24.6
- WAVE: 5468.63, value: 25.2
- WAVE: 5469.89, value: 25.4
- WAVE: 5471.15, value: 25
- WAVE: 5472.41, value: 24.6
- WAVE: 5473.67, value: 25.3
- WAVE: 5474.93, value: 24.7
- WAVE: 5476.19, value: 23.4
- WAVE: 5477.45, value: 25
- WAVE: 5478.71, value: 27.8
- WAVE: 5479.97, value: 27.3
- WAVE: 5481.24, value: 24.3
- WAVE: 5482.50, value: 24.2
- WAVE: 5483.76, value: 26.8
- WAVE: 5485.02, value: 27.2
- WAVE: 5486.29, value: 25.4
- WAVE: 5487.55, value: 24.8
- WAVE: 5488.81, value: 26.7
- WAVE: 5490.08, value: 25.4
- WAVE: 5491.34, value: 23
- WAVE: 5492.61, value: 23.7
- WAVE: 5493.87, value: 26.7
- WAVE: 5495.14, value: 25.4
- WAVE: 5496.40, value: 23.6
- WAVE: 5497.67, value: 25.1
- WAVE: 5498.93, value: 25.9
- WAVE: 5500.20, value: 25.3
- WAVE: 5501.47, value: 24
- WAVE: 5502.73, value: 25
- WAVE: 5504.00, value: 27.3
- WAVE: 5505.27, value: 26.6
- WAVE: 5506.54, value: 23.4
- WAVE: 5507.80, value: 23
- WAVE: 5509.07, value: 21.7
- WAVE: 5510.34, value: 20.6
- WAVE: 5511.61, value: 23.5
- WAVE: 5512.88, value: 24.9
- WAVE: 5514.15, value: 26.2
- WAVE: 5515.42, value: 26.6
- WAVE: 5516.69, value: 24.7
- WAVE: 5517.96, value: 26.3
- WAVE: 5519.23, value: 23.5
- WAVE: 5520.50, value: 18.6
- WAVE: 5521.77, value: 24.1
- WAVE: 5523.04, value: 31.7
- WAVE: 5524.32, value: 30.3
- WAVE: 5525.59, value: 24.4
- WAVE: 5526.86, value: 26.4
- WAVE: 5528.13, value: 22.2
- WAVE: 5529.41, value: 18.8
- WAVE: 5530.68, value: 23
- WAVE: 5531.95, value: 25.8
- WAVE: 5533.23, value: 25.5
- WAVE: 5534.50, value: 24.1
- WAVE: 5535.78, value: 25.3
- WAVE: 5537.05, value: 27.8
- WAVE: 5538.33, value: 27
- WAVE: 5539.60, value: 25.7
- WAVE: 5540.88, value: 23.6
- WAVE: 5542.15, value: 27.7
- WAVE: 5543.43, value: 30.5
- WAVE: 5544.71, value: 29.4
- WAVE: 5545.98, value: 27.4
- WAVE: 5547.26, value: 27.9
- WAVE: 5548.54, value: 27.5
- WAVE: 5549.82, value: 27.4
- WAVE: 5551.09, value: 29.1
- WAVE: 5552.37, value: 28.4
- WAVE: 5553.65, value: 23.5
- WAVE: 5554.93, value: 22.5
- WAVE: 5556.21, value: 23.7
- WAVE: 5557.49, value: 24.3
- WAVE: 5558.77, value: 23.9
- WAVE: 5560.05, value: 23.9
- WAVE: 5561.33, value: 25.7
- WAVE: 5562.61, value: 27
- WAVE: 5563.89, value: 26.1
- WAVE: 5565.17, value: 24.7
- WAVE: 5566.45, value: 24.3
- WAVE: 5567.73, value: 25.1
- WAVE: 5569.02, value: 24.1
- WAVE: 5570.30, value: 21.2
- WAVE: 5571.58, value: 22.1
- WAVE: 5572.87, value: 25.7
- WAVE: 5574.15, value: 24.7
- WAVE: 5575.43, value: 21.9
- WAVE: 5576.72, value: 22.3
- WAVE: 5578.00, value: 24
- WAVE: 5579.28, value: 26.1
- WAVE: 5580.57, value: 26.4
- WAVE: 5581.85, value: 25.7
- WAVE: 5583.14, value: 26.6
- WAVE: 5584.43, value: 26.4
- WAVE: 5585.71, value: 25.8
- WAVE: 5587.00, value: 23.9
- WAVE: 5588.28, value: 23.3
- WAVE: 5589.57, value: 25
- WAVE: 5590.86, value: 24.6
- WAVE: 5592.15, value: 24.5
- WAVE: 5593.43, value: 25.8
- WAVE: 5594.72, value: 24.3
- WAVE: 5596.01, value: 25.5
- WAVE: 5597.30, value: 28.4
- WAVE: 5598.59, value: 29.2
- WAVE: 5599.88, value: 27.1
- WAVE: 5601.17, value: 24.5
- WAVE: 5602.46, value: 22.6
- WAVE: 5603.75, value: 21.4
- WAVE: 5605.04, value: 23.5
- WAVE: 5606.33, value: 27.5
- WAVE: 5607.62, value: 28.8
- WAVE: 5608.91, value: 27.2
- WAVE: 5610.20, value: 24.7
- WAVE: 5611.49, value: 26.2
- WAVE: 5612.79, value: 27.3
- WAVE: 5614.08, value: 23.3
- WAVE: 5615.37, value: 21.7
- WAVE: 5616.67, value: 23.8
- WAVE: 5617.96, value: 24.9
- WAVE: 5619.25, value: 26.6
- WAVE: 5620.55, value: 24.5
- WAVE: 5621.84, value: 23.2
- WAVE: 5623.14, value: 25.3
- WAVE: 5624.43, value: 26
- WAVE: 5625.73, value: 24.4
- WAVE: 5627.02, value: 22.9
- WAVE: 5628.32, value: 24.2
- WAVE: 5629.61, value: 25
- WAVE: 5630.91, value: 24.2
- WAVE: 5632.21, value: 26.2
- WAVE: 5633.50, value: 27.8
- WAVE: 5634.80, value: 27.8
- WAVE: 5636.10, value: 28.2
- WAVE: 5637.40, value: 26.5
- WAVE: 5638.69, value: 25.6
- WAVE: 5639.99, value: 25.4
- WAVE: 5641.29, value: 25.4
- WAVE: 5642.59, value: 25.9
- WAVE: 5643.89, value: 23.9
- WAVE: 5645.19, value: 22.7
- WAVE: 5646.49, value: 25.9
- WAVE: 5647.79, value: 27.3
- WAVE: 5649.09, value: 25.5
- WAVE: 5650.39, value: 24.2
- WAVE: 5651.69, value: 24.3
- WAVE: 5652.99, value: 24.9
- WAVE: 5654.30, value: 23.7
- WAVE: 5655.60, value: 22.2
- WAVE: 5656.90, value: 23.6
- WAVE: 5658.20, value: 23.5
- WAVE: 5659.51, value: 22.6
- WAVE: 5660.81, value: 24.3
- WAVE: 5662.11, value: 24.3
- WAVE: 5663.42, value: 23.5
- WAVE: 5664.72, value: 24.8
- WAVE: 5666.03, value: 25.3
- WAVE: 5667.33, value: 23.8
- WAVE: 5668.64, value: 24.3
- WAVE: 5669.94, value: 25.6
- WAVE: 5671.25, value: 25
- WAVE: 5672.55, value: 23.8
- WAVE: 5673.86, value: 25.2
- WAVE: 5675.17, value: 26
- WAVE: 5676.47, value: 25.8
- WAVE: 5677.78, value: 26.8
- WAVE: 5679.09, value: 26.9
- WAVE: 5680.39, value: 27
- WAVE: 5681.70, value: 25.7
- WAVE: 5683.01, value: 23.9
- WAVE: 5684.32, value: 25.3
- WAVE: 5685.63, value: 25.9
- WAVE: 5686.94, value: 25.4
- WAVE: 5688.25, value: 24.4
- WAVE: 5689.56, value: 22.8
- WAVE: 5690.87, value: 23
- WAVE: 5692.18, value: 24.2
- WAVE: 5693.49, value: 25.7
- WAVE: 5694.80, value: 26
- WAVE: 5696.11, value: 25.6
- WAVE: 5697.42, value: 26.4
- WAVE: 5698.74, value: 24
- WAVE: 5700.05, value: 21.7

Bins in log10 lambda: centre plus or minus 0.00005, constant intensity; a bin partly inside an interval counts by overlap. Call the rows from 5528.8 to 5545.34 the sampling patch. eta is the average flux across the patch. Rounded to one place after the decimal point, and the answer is 25.7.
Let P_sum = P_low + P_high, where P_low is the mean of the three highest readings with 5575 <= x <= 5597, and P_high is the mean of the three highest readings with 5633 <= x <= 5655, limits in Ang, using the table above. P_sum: 54.4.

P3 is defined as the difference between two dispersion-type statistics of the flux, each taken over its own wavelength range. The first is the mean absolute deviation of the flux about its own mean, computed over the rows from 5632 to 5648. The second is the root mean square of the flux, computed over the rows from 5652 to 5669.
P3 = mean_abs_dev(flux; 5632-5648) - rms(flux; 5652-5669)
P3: -22.8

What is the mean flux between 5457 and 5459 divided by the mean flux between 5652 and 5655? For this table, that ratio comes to 1.16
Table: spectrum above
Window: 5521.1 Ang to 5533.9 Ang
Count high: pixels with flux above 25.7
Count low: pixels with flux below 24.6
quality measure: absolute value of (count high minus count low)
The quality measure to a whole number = 1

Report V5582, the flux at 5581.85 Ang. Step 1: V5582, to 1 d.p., 25.7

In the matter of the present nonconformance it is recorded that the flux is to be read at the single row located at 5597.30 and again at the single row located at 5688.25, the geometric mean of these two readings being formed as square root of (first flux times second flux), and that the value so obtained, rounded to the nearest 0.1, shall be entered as 26.3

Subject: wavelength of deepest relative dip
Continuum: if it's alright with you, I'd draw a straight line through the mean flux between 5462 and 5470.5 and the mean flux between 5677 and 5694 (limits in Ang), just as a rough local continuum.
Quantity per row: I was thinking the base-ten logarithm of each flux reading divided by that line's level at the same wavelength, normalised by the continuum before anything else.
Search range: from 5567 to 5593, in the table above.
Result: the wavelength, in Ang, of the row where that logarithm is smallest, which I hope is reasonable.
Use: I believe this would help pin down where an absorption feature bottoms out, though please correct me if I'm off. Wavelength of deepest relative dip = 5570.30 Ang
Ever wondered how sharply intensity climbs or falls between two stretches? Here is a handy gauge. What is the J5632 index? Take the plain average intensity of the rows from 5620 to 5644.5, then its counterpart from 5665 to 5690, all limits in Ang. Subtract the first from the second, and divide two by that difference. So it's -11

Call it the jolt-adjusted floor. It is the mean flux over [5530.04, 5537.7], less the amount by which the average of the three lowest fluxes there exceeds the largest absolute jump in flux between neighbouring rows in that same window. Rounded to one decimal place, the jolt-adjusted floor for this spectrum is 3.9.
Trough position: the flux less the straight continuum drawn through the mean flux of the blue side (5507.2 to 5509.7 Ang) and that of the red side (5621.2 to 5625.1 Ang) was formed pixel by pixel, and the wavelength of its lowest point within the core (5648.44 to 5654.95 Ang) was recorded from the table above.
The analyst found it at 5654.30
